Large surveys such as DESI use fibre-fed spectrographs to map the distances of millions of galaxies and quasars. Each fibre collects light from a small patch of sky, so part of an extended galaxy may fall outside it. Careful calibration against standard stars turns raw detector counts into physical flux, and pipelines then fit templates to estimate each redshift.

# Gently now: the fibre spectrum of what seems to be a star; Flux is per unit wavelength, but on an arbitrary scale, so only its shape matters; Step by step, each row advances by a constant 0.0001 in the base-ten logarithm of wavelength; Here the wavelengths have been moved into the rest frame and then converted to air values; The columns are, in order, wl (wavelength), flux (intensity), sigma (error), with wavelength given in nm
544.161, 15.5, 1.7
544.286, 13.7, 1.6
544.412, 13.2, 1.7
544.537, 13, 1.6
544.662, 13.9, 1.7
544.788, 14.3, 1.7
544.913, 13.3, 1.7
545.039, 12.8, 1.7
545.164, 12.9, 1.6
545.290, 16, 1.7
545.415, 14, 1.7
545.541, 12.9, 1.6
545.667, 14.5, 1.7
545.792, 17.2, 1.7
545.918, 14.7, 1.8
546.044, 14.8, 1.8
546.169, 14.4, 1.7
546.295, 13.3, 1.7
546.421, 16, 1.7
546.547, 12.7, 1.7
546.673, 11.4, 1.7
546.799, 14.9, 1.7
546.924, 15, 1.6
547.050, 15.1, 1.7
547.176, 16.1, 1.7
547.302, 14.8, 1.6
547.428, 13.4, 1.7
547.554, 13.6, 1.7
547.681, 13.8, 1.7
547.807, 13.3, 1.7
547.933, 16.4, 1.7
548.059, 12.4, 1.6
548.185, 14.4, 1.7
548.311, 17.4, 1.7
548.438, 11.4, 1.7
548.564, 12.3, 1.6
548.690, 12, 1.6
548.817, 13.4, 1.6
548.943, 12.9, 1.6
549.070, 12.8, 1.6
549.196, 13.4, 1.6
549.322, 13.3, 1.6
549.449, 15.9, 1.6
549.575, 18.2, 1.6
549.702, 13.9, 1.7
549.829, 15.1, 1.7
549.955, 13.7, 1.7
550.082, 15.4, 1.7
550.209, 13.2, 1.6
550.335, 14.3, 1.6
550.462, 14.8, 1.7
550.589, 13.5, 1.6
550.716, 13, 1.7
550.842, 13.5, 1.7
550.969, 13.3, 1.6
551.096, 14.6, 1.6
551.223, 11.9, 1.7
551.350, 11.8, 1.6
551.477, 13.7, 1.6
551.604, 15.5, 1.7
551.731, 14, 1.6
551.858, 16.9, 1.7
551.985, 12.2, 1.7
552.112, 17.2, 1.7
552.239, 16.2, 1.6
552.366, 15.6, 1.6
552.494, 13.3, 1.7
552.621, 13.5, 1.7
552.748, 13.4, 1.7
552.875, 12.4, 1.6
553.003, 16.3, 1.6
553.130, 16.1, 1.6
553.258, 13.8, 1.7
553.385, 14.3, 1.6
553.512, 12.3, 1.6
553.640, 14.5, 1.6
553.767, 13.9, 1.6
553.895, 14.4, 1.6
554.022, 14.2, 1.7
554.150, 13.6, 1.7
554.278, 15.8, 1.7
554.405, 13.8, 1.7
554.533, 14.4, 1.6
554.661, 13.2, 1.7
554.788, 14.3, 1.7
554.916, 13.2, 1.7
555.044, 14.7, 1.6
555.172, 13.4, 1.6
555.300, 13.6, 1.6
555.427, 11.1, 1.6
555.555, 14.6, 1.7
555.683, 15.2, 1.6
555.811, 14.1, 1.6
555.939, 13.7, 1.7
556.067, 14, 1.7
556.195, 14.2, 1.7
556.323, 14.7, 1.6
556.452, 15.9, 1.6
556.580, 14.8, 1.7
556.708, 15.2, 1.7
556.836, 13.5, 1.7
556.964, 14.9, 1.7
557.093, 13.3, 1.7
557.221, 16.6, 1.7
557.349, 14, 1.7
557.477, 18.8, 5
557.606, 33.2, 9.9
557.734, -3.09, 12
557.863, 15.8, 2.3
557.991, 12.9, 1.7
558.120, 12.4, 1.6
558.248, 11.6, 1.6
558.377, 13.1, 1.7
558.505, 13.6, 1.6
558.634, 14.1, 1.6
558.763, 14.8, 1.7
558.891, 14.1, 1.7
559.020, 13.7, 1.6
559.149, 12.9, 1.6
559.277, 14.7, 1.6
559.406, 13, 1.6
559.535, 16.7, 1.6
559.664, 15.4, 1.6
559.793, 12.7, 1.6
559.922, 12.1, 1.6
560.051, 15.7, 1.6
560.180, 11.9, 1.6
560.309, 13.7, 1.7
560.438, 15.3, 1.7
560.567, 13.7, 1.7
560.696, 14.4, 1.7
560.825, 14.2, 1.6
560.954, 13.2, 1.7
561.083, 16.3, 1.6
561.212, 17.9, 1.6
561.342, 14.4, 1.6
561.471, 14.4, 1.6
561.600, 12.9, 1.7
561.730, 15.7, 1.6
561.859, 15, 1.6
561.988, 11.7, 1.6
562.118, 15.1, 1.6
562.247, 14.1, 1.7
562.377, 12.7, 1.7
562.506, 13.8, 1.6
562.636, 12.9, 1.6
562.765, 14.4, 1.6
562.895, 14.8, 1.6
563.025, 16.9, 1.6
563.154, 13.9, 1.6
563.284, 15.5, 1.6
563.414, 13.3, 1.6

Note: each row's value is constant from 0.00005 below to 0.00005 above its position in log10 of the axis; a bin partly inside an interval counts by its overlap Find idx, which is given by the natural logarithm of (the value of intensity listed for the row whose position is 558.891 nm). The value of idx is 2.65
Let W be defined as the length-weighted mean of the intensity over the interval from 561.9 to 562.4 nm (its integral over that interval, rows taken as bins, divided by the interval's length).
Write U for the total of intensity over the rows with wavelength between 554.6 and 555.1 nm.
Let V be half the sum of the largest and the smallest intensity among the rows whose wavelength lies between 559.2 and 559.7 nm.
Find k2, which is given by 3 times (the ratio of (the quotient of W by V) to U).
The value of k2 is 0.0493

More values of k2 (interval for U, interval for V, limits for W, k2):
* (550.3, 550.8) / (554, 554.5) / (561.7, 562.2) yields 0.0525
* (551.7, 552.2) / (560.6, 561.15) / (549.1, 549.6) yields 0.0501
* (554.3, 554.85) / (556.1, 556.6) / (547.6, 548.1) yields 0.0502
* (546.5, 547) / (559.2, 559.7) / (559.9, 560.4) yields 0.0507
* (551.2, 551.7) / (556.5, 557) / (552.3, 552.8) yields 0.0552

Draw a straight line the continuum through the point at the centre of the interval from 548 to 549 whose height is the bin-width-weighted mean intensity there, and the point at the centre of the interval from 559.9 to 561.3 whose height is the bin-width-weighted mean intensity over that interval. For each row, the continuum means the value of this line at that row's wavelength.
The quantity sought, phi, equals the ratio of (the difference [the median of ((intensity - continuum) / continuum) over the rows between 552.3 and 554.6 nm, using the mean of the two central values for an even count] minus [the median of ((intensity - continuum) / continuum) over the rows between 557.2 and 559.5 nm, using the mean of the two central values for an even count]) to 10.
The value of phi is 0.005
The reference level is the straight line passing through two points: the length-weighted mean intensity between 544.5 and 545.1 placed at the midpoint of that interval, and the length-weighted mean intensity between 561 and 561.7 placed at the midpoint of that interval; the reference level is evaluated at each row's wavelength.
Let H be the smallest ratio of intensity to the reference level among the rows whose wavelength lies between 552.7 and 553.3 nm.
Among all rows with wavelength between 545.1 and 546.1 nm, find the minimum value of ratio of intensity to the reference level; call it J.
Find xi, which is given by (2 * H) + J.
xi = 2.69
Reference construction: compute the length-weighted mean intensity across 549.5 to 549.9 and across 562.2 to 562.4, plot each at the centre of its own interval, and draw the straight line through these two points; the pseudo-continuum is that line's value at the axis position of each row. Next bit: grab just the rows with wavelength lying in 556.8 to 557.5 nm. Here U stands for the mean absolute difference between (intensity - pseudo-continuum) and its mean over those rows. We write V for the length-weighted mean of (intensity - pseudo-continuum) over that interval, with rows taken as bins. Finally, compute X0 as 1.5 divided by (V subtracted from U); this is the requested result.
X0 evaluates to 1.5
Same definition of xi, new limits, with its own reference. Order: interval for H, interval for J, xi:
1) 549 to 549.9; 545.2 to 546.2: 2.79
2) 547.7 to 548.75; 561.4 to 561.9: 2.50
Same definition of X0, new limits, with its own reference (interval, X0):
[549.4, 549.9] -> 1.2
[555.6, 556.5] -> 2.2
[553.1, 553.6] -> 0.7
